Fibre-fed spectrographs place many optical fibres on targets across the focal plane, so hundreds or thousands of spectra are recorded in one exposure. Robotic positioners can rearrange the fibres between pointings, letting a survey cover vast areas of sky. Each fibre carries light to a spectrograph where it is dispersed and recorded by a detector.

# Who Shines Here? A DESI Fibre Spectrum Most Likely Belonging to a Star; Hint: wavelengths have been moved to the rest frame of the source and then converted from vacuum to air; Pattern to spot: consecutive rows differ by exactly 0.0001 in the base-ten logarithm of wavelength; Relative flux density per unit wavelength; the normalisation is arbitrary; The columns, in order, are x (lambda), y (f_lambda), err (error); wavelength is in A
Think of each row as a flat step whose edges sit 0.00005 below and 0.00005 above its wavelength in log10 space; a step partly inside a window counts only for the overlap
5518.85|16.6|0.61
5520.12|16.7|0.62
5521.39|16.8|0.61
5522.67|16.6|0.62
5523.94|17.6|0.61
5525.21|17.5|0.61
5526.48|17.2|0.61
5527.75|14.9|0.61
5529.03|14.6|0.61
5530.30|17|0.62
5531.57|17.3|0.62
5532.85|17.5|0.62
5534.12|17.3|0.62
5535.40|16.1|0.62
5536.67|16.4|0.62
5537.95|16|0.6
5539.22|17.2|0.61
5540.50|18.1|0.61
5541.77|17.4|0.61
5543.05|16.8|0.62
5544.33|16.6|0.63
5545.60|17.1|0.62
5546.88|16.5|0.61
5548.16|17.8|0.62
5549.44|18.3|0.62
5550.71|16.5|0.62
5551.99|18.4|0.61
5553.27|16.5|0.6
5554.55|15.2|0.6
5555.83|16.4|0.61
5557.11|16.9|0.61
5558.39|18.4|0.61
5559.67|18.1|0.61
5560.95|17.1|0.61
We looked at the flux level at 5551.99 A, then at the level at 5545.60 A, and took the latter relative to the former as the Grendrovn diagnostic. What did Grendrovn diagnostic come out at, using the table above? 0.93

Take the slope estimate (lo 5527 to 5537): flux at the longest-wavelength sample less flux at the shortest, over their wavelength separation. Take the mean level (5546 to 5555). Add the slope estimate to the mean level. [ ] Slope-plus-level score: 17.2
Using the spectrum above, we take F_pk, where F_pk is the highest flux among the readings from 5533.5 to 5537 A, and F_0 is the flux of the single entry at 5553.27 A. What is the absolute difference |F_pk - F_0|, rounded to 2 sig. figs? 0.80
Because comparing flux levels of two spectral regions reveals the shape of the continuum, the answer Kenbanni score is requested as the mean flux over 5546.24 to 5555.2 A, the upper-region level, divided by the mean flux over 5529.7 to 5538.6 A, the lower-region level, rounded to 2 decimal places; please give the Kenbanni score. 1.01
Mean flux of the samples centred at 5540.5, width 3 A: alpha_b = 17.6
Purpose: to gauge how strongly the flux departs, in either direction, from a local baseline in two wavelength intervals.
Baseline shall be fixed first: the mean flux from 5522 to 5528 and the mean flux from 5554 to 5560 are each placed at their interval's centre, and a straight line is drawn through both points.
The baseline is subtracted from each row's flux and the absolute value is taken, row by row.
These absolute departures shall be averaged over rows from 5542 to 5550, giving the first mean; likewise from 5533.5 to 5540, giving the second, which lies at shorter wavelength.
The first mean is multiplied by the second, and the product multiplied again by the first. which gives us 0.17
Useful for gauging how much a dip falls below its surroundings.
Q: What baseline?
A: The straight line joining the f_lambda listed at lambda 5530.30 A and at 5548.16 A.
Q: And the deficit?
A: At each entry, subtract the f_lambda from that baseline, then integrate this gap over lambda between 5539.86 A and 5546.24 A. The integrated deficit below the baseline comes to 2.4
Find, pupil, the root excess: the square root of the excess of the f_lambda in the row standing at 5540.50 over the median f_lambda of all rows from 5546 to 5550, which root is 0.55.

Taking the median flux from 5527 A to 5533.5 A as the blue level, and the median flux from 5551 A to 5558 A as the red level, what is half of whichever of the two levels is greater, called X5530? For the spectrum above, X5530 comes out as 8.50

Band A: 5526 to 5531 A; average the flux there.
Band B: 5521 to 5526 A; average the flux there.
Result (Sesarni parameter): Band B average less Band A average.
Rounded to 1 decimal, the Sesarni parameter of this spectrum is 1.2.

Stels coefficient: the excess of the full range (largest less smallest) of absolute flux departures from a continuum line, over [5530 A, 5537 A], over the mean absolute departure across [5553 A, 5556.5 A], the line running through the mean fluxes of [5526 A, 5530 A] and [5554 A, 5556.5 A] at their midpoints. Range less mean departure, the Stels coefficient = 0.8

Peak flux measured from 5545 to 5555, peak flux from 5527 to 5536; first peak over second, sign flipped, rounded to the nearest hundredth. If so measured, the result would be -1.05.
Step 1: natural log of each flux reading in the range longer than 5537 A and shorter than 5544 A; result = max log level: 2.90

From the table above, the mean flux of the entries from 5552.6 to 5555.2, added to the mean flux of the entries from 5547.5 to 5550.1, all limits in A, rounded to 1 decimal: 33.9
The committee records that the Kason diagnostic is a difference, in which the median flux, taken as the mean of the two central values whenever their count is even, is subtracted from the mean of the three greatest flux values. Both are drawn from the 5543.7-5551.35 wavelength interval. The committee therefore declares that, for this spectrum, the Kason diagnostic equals 0.88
